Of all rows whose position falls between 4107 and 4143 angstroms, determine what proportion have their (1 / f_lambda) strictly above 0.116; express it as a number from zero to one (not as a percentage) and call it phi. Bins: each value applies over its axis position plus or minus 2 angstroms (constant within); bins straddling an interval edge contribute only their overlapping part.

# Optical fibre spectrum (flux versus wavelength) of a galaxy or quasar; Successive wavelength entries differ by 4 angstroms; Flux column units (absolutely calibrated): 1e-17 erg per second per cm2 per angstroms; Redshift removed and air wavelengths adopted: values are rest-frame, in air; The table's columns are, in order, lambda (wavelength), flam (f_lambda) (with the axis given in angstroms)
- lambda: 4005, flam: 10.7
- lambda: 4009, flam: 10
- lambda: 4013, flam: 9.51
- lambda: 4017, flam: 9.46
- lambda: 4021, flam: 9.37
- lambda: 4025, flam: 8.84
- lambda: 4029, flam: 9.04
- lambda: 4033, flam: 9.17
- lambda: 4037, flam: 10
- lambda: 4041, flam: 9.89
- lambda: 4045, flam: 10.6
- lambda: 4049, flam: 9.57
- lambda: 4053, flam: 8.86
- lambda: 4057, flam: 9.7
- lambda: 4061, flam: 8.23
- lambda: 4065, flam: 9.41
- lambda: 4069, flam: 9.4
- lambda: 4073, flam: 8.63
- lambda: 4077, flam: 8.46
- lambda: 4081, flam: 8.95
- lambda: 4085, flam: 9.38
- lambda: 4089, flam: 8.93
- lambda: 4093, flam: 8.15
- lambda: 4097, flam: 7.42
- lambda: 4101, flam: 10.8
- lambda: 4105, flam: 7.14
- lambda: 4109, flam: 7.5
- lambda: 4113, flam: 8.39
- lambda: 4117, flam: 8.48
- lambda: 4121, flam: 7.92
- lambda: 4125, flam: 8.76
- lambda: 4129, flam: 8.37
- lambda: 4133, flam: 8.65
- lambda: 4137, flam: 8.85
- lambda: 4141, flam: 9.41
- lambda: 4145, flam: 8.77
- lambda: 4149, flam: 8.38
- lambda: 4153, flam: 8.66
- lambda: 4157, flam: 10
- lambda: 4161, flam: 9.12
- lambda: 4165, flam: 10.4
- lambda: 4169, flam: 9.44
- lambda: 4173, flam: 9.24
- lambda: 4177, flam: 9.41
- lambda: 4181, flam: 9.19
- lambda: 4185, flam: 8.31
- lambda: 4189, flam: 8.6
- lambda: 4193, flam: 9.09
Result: 0.56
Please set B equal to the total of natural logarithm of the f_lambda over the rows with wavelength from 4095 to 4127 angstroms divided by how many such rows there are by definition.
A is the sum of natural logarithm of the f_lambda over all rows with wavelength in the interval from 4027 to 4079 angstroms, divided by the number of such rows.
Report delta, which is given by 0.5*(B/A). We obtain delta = 0.473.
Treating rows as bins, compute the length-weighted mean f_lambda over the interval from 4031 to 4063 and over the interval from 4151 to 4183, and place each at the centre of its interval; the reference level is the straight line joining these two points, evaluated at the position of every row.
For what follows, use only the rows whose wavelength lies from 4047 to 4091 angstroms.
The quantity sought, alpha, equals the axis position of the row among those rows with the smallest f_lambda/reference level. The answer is 4061 angstroms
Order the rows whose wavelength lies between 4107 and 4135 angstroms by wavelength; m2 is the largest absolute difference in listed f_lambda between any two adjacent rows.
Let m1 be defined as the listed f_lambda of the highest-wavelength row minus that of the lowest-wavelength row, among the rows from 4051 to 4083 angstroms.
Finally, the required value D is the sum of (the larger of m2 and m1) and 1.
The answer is 1.89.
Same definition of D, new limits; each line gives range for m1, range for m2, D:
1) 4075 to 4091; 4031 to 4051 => 2.03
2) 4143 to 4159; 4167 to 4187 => 2.23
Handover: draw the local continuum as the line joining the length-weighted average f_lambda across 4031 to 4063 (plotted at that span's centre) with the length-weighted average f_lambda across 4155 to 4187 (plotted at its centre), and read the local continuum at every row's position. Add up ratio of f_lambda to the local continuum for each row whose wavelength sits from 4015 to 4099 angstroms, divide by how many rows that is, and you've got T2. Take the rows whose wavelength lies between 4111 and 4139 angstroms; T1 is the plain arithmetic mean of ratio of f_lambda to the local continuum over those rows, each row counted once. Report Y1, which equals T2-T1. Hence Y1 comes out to 0.060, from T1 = 0.900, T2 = 0.960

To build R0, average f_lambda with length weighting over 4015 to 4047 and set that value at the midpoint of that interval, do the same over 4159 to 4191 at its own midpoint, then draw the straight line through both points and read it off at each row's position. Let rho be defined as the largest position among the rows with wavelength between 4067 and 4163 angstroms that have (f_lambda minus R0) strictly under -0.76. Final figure 4149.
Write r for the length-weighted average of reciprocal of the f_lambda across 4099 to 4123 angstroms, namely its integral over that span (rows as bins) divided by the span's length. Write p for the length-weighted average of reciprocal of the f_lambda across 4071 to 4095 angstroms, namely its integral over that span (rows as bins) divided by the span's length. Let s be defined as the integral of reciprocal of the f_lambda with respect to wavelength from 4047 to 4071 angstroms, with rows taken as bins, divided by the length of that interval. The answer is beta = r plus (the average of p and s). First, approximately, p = 0.115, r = 0.122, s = 0.109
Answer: 0.233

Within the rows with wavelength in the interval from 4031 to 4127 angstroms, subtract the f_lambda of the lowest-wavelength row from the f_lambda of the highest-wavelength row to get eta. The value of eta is -0.4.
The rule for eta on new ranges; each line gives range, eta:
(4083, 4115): -1.0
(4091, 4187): 0.2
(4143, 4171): 0.7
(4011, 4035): -0.3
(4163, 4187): -2.1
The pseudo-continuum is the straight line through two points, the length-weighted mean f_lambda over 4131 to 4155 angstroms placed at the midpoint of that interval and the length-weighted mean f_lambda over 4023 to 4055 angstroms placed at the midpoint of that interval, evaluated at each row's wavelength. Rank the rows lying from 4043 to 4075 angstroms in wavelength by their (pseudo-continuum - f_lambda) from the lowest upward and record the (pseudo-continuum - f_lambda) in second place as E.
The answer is -0.3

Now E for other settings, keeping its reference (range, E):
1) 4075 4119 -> -0.2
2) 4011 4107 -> -1.1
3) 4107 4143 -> 0.0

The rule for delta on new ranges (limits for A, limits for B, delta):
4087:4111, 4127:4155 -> 0.514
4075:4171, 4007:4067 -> 0.518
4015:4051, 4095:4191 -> 0.481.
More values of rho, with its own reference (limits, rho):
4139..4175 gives 4149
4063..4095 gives 4093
